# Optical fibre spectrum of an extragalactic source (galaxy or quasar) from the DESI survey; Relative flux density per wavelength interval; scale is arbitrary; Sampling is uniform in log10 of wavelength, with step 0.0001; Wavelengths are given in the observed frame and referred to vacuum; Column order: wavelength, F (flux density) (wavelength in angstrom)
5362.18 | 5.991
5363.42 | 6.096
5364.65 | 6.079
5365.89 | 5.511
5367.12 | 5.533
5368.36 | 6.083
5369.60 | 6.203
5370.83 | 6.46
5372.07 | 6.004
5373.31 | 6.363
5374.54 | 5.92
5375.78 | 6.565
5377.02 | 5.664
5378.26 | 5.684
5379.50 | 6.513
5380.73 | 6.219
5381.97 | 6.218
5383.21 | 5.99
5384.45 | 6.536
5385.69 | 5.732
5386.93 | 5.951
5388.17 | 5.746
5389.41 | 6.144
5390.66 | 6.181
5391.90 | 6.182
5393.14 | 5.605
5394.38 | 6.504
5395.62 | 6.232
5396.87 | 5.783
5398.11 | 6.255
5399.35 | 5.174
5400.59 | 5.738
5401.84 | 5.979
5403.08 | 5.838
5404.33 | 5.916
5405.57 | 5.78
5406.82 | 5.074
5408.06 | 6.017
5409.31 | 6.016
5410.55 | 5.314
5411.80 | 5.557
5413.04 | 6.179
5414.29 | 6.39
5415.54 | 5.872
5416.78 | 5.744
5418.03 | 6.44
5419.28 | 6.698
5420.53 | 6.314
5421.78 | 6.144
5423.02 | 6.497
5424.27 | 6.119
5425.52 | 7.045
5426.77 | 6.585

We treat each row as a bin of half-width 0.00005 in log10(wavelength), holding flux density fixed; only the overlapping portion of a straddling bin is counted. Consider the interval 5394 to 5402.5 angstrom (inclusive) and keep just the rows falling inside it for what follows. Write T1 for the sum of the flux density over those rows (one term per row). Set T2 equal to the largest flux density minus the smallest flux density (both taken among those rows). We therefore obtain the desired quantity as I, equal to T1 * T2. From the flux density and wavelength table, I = 55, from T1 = 41.7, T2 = 1.3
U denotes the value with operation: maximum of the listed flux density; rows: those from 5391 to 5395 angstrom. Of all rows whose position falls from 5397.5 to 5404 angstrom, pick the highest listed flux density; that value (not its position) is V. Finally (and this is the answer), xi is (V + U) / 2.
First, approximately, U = 6.504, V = 6.255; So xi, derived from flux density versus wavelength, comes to 6.38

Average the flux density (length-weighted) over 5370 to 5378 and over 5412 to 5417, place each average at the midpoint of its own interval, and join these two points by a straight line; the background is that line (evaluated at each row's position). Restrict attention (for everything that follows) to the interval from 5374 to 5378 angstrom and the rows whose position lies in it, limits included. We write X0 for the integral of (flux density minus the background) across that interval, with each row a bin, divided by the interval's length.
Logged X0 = -0.12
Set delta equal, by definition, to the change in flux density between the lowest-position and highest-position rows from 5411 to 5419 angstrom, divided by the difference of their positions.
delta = 0.14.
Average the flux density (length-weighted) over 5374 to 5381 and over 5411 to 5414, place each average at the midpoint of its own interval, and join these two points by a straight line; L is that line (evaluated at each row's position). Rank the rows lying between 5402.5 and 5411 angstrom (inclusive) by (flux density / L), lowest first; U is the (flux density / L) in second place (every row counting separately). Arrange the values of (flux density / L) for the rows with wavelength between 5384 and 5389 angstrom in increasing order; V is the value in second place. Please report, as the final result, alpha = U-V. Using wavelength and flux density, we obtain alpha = -0.053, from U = 0.900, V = 0.95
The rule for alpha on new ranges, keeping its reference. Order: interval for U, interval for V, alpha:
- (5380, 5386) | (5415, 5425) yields -0.011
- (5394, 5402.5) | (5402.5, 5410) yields -0.012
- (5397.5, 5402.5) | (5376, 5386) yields 0.029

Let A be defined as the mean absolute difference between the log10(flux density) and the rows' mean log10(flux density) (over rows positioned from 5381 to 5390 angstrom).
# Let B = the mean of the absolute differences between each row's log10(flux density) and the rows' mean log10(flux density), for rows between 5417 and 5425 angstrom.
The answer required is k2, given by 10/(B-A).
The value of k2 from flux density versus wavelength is -2844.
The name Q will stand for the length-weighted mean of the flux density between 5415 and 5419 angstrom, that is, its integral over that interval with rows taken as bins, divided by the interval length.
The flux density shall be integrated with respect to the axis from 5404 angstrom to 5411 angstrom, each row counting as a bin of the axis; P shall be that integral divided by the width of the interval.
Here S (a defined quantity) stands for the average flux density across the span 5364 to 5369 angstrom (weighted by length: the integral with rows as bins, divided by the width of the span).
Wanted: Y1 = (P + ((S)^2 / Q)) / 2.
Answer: 5.6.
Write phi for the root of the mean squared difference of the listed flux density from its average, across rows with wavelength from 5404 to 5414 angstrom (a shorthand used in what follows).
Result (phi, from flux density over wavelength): 0.36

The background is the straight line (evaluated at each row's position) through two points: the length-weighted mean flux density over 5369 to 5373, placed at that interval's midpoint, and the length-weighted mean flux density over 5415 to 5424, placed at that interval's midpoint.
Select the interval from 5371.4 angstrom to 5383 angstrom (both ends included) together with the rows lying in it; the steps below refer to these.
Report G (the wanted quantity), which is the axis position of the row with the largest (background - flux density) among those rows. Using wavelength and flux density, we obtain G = 5377.02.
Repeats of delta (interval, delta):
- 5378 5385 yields 0.14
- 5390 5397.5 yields -0.06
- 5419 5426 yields 0.06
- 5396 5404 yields 0.01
